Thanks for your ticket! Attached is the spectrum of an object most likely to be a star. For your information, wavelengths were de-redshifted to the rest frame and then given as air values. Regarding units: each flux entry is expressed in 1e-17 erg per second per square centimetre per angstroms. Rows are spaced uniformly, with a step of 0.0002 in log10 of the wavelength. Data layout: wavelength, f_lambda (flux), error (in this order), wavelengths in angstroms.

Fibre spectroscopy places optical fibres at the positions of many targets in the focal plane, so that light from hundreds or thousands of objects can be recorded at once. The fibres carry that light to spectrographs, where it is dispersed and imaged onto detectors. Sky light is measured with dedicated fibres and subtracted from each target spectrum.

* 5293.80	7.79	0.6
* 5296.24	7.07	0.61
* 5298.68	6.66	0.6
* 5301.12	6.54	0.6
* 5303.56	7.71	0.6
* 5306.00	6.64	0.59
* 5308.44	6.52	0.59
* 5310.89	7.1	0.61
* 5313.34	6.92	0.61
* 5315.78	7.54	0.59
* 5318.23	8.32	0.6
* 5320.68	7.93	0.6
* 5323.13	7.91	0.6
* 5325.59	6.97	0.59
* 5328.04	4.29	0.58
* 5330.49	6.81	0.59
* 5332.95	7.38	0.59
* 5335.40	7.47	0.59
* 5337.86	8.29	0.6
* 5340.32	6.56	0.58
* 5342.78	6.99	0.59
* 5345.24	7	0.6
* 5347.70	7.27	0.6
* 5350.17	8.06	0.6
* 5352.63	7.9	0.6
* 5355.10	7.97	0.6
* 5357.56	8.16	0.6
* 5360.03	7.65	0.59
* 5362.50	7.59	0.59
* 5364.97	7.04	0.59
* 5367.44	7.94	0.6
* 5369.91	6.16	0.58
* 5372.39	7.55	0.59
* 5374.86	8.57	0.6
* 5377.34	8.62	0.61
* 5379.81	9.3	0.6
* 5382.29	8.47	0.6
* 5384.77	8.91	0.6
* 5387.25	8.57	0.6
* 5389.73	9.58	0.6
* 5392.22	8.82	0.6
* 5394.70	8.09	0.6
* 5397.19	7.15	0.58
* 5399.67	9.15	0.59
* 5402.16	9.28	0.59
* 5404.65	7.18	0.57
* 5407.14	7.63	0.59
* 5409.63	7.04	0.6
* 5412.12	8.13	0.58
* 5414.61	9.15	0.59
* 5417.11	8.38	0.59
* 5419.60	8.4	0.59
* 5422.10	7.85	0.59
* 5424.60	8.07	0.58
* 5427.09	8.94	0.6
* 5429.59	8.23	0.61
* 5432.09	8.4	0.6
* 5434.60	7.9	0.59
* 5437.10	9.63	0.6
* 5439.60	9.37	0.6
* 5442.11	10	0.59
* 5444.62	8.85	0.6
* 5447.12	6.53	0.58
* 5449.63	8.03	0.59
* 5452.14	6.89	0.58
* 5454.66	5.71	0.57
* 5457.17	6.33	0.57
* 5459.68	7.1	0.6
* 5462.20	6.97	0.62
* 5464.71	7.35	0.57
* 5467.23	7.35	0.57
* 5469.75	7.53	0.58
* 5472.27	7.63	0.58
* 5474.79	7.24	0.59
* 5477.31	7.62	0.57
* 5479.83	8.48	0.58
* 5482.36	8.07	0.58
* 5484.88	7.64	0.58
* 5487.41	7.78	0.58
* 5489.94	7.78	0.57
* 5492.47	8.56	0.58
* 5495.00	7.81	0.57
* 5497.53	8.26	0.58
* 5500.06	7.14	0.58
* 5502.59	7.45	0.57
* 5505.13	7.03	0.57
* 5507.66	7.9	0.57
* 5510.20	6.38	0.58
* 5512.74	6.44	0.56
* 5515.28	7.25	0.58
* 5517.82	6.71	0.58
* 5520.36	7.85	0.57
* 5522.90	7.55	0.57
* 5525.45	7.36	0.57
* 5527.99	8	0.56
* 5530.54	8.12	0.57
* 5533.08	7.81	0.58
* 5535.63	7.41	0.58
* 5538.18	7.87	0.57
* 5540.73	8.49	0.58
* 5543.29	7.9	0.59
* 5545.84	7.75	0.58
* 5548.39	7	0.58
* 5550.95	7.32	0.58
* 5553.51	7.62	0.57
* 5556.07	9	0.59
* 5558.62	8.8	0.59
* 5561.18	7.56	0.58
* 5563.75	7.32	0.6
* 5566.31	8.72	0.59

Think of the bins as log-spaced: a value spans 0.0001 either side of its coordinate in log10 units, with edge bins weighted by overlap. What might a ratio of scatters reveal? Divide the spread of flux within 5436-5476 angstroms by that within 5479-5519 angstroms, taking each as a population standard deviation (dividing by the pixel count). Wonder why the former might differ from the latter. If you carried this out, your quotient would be 1.8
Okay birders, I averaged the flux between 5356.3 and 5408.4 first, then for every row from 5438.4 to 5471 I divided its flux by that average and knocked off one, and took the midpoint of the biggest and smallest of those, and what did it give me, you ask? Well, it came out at -0.038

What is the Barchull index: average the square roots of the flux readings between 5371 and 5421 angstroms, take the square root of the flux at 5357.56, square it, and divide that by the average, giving 2.82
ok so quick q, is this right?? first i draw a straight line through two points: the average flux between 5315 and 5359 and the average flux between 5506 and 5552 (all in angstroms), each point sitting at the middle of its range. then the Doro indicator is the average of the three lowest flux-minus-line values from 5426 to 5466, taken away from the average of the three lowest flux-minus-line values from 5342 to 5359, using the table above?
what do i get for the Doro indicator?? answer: 1.0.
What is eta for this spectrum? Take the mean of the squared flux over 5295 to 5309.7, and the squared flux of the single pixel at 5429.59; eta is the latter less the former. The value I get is 21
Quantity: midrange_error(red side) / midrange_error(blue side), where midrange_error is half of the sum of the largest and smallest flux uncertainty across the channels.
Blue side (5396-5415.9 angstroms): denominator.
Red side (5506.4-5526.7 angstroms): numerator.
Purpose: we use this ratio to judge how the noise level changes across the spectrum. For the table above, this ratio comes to 0.974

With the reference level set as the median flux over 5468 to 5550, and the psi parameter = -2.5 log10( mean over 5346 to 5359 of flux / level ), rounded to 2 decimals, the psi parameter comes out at -0.02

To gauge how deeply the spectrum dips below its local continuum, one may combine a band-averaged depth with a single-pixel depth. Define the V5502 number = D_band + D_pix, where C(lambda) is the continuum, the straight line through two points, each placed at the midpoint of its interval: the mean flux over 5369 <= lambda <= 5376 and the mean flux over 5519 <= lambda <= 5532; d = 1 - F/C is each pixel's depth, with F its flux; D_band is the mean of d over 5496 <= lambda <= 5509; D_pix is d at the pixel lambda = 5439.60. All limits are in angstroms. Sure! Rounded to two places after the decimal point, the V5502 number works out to -0.21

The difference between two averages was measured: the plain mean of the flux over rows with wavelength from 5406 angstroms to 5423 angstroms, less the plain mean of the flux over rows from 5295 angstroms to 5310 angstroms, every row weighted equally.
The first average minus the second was 1.2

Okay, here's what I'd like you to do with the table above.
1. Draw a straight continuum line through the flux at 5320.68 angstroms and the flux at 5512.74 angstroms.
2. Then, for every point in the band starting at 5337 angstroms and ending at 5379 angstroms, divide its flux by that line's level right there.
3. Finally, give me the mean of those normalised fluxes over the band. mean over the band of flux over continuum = 1.00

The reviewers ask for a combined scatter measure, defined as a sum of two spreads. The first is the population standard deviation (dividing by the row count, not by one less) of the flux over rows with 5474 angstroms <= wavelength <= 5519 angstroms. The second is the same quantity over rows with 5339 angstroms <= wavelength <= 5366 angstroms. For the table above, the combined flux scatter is 1.1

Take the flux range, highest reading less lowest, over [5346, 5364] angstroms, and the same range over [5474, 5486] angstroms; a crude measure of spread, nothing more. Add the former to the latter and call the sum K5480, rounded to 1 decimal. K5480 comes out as 2.1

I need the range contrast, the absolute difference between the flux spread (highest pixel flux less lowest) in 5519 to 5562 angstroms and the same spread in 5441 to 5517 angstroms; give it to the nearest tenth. 2.3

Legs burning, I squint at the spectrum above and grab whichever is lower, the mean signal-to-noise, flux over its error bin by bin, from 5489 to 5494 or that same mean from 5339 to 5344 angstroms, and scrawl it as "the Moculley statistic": 11.6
